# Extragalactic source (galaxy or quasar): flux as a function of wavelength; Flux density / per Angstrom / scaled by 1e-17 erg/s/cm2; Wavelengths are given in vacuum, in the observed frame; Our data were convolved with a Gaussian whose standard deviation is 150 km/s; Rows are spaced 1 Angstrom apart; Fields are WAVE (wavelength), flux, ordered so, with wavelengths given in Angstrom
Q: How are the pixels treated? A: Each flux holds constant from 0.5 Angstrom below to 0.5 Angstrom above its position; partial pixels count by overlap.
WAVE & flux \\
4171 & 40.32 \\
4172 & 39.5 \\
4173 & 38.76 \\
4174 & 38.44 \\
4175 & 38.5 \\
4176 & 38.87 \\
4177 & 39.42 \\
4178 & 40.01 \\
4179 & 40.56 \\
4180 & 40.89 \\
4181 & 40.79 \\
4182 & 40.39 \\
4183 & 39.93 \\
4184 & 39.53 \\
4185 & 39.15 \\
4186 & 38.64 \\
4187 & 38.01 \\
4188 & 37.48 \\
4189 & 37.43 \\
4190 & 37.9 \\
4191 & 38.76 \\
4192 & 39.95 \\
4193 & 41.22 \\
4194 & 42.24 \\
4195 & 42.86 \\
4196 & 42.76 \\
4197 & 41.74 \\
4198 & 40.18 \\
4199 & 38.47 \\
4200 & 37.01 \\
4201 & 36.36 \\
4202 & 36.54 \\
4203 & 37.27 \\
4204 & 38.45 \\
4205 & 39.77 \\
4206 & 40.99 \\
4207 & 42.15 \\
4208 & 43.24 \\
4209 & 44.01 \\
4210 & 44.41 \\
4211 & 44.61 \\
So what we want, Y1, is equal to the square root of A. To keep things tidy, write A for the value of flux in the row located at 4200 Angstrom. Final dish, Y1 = 6.08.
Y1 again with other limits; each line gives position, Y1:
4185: 6.26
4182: 6.36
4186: 6.22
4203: 6.10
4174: 6.20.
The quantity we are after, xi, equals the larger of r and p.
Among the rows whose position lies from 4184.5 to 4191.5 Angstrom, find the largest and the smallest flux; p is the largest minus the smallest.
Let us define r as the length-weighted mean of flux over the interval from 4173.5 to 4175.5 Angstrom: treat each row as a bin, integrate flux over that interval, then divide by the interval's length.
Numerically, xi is 38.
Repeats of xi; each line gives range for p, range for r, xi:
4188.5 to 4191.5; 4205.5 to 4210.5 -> 43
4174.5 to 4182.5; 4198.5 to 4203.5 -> 37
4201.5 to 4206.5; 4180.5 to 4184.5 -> 40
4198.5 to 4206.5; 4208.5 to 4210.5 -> 44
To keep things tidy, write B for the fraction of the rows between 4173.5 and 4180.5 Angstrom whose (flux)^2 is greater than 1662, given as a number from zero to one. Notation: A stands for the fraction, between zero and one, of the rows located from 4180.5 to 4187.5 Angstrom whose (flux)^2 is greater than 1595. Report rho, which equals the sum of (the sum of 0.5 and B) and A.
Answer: 0.9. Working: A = 0.29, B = 0.14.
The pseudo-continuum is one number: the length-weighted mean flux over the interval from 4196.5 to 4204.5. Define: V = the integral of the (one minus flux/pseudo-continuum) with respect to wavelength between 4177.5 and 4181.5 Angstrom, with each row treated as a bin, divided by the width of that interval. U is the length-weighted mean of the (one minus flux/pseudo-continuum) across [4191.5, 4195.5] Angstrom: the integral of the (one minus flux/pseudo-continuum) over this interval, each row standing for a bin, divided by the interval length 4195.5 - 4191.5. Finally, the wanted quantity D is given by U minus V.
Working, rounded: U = -0.09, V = -0.06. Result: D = -0.03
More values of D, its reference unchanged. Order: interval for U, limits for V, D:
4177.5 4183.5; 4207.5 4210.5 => 0.09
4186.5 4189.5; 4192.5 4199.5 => 0.10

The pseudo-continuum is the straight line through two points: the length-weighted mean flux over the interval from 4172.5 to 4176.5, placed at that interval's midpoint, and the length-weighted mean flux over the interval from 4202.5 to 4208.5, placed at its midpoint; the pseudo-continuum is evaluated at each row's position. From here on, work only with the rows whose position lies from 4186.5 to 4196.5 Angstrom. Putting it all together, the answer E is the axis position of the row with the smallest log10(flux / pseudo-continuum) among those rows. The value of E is 4189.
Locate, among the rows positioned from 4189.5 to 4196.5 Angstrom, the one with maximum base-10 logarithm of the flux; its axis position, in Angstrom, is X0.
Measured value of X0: 4195 Angstrom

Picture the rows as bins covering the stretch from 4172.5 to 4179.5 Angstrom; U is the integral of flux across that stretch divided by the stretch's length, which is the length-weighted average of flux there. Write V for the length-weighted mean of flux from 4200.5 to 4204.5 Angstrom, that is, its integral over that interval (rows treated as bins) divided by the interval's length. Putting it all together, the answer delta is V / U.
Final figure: 0.95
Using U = 39.2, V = 37.2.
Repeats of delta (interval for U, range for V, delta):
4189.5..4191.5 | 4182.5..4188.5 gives 1.01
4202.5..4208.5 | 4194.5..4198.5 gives 1.04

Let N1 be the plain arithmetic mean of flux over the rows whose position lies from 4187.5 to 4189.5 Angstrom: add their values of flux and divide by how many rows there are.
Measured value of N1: 37.5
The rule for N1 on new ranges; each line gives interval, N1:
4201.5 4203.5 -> 36.9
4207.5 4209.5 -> 43.6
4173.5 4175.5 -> 38.5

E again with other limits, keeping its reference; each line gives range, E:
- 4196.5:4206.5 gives 4201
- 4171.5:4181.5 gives 4174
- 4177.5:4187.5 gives 4187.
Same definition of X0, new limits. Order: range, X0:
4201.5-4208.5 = 4208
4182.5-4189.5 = 4183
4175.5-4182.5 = 4180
